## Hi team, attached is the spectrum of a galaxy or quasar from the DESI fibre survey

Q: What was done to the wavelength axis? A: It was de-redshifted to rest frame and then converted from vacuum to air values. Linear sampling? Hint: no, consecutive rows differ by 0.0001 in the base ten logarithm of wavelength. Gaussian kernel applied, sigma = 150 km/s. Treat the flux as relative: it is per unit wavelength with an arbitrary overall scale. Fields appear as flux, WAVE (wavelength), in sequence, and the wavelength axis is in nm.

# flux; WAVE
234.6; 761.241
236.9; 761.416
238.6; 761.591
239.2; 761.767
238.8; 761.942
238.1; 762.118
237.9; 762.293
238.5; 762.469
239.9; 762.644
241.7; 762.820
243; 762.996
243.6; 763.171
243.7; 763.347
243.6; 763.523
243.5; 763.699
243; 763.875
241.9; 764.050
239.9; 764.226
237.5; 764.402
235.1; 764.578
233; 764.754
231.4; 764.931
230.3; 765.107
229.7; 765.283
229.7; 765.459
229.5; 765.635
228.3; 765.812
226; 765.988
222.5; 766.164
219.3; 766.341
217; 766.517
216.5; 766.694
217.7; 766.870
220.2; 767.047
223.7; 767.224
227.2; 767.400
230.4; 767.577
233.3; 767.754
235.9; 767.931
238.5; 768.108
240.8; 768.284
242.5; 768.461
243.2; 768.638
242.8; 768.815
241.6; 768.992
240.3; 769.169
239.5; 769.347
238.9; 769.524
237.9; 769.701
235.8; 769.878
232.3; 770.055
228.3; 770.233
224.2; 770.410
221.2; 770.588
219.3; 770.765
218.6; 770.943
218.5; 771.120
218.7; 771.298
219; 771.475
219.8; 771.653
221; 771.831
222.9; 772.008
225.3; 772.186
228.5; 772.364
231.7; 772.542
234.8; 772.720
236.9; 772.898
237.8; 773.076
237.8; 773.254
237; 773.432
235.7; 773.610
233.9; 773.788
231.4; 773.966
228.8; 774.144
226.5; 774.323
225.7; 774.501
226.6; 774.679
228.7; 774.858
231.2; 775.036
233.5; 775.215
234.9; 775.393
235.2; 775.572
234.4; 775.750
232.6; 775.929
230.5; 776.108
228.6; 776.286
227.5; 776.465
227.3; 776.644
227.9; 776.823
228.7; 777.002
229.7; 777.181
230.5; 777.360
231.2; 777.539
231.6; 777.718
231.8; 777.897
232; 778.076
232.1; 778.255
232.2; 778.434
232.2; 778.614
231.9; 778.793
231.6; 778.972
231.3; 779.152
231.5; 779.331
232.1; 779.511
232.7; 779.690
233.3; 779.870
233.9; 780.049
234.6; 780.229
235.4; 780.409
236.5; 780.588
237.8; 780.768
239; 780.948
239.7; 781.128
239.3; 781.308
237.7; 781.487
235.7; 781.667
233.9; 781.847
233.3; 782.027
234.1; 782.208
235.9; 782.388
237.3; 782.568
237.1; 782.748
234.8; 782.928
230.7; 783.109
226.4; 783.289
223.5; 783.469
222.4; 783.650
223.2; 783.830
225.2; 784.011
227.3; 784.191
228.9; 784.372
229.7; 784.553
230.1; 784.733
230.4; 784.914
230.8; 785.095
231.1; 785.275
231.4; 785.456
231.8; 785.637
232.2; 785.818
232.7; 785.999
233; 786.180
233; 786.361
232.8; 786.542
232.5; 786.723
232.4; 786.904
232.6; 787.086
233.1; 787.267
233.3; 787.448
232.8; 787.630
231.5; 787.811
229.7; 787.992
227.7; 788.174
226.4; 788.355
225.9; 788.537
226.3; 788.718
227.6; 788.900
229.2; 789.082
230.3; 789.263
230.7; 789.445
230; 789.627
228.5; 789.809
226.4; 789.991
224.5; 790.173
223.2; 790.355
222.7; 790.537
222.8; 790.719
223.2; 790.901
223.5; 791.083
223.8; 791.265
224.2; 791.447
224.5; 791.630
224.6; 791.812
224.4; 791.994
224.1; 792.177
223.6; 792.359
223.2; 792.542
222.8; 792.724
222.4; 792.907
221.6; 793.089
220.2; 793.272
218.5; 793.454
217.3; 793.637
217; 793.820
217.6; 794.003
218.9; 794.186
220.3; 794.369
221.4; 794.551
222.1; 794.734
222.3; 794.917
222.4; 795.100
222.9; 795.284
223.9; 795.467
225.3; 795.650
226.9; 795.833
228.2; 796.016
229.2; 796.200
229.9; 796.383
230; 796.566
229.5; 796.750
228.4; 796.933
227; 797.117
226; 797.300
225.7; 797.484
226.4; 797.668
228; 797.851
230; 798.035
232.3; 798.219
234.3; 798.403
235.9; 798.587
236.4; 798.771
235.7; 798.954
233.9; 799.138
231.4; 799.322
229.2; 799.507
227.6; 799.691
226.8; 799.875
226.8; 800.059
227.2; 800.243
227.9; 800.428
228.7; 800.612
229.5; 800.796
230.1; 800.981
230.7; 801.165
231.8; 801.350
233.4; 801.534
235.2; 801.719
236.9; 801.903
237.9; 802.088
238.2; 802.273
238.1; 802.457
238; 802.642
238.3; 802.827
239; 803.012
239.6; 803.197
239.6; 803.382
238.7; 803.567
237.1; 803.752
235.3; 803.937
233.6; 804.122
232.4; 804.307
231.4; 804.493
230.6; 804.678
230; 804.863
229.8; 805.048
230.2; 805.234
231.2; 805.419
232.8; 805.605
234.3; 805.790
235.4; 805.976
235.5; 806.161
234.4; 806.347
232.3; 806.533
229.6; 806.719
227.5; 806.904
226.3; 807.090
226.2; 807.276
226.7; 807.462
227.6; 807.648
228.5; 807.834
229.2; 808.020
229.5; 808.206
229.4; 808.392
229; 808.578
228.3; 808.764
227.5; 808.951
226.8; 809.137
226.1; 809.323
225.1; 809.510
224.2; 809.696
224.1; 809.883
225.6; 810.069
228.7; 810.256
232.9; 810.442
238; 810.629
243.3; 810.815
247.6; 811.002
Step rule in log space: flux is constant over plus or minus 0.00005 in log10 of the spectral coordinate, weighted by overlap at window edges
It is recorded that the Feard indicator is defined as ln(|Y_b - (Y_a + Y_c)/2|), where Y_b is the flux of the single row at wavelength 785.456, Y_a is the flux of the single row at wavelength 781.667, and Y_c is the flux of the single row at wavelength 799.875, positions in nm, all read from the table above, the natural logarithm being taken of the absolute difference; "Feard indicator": -2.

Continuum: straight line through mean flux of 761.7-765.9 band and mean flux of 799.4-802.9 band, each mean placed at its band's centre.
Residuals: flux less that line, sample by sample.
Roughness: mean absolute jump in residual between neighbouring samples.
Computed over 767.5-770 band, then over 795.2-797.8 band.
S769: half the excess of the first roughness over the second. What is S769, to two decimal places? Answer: 0.31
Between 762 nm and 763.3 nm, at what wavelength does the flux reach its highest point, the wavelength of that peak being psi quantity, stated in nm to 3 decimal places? 763.171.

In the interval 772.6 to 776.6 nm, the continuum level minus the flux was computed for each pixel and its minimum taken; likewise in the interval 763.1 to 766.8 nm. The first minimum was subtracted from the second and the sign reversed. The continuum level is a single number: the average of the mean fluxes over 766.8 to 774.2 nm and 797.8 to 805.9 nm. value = 6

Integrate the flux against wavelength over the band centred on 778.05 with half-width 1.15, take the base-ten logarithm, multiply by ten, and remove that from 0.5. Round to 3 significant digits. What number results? -26.8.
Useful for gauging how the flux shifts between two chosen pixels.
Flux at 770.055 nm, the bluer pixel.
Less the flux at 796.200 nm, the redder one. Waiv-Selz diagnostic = 3.1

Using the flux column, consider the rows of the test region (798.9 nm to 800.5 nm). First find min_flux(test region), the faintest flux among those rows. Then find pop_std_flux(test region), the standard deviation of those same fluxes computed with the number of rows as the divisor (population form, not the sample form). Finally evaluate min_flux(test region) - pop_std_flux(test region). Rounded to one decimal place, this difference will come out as 223.7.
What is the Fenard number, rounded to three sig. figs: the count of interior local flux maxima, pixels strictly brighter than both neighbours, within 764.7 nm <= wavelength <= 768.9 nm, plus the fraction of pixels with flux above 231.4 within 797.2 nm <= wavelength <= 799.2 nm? 1.55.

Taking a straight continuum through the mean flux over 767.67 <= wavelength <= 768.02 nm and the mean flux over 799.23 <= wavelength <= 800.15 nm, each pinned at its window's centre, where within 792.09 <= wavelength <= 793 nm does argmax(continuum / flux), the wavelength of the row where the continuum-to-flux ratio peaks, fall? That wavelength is 792.907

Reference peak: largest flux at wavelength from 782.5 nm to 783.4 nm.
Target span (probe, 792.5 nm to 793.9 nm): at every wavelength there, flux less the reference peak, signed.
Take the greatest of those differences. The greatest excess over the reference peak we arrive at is -14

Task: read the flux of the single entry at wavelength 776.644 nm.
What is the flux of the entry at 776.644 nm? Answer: 227.3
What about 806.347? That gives 234.4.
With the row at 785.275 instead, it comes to 231.1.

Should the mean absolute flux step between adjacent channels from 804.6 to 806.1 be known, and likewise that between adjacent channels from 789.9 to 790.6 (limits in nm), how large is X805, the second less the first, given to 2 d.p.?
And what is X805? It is 0.32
